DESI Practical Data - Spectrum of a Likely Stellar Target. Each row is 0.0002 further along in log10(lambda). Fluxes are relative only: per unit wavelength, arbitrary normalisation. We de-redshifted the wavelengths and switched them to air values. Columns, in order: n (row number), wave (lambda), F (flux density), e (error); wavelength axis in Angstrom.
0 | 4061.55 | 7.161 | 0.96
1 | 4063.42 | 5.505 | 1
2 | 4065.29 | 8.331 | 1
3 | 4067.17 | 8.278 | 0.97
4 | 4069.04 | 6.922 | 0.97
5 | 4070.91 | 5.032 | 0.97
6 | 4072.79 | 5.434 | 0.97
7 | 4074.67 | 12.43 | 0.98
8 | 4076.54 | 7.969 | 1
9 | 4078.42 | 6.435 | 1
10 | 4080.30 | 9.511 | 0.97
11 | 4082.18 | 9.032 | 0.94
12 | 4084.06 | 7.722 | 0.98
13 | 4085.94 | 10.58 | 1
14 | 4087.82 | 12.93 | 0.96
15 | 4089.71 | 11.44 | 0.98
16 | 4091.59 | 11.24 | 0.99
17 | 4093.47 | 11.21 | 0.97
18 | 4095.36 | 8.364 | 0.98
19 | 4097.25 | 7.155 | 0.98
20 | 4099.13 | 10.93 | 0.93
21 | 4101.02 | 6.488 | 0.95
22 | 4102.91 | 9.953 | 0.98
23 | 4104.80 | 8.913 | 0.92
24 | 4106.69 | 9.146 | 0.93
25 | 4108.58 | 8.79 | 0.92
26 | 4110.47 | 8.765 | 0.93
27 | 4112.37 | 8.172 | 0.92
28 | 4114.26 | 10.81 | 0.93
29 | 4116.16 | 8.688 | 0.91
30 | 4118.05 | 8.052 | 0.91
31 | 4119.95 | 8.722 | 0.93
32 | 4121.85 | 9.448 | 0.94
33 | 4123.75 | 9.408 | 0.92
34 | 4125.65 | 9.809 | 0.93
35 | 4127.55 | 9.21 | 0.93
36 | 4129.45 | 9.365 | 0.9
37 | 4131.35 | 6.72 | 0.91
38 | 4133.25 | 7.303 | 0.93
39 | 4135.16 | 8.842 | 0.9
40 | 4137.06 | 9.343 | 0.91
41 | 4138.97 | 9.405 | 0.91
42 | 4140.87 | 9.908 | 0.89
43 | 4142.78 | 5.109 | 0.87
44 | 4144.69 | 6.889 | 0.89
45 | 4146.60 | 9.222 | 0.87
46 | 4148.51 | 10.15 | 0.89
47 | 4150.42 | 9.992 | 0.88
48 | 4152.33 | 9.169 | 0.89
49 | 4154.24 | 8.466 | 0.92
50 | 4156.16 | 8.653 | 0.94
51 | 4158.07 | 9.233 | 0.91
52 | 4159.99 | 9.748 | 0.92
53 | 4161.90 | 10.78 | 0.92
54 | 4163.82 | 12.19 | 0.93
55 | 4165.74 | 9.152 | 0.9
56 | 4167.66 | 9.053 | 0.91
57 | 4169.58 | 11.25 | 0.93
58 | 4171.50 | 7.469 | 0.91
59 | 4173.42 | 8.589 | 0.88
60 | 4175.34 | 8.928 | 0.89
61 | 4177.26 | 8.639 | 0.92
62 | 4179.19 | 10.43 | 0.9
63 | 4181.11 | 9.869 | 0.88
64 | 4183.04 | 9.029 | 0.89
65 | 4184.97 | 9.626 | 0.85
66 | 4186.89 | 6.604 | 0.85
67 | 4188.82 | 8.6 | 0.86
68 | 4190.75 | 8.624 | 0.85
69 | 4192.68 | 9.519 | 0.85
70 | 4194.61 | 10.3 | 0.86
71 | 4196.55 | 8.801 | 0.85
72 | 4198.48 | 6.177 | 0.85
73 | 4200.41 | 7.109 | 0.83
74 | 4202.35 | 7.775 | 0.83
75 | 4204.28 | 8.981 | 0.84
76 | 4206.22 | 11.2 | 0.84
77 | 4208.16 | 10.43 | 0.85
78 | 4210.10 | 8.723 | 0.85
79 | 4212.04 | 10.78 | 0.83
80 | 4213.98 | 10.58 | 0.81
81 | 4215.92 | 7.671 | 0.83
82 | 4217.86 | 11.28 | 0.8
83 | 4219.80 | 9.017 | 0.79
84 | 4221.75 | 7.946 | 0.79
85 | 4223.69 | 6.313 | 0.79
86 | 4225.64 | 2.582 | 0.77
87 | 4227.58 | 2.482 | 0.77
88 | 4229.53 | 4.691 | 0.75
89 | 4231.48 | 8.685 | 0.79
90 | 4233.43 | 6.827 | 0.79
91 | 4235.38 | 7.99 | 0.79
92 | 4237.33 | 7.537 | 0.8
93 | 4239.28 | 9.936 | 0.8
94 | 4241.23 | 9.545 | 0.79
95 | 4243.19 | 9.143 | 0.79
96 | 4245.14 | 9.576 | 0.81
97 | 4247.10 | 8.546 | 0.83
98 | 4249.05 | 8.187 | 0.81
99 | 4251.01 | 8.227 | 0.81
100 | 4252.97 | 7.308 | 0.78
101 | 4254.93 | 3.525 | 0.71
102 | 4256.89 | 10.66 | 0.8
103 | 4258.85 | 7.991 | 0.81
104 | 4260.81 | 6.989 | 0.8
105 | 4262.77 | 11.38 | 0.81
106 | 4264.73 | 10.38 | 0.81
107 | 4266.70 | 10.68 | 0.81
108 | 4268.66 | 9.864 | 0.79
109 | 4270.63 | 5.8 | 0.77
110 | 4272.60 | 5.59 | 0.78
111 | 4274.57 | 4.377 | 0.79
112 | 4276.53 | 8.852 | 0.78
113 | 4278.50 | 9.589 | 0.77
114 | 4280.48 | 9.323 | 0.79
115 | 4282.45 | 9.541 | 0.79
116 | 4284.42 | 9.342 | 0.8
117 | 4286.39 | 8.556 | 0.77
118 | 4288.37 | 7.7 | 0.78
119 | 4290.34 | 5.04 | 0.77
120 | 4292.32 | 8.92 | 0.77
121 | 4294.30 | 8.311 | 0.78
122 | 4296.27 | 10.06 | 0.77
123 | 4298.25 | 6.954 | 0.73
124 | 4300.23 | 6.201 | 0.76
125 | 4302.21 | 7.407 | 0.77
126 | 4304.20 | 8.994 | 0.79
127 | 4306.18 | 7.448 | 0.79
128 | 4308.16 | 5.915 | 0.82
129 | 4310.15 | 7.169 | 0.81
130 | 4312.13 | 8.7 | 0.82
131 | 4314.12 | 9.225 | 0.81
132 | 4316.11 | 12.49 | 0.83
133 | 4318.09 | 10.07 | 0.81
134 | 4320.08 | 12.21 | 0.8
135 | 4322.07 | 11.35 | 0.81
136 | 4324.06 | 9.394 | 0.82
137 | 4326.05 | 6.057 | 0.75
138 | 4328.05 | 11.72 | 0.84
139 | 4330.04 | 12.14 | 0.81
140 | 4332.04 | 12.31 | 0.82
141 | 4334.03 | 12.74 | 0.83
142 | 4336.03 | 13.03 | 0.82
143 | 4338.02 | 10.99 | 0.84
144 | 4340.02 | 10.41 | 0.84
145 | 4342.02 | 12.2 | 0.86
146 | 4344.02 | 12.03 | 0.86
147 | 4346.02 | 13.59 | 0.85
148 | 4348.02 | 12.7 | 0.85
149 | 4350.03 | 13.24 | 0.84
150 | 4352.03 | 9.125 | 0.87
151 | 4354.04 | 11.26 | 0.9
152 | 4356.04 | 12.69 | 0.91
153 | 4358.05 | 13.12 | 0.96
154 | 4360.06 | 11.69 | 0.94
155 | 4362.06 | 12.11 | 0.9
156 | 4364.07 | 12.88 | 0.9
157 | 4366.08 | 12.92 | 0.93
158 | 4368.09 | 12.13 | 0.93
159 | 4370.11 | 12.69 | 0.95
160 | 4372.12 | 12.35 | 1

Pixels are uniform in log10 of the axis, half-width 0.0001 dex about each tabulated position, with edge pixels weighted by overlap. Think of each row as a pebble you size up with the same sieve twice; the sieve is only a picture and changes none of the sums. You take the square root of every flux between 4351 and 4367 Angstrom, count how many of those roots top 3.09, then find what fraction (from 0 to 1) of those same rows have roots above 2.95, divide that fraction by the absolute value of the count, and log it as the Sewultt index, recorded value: 0.14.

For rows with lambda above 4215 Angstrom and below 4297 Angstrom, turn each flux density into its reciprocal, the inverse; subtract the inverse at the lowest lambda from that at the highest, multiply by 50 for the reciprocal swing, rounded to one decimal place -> -1.5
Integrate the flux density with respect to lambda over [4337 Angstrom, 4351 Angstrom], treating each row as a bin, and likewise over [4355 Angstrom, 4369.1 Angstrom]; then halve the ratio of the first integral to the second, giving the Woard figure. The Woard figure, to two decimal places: 0.48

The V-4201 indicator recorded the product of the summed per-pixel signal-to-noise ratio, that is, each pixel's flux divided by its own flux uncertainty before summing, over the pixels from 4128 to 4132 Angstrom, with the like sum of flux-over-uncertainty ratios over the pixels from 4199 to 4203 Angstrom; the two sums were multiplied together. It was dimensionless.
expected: 319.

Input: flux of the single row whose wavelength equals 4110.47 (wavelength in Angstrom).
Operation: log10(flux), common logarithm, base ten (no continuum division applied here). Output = 0.94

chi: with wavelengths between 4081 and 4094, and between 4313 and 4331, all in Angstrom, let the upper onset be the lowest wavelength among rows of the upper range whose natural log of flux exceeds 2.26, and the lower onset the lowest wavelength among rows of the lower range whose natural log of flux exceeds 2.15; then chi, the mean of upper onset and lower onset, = 4199.1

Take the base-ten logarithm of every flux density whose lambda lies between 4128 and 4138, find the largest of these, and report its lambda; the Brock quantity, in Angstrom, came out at 4129.45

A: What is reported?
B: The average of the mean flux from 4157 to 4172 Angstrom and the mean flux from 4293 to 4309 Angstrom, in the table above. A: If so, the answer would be 8.8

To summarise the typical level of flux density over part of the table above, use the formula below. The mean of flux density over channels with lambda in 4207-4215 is 10.1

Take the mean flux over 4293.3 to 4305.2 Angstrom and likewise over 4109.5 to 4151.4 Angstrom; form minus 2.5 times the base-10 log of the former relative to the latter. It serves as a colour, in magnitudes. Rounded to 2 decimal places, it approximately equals 0.10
